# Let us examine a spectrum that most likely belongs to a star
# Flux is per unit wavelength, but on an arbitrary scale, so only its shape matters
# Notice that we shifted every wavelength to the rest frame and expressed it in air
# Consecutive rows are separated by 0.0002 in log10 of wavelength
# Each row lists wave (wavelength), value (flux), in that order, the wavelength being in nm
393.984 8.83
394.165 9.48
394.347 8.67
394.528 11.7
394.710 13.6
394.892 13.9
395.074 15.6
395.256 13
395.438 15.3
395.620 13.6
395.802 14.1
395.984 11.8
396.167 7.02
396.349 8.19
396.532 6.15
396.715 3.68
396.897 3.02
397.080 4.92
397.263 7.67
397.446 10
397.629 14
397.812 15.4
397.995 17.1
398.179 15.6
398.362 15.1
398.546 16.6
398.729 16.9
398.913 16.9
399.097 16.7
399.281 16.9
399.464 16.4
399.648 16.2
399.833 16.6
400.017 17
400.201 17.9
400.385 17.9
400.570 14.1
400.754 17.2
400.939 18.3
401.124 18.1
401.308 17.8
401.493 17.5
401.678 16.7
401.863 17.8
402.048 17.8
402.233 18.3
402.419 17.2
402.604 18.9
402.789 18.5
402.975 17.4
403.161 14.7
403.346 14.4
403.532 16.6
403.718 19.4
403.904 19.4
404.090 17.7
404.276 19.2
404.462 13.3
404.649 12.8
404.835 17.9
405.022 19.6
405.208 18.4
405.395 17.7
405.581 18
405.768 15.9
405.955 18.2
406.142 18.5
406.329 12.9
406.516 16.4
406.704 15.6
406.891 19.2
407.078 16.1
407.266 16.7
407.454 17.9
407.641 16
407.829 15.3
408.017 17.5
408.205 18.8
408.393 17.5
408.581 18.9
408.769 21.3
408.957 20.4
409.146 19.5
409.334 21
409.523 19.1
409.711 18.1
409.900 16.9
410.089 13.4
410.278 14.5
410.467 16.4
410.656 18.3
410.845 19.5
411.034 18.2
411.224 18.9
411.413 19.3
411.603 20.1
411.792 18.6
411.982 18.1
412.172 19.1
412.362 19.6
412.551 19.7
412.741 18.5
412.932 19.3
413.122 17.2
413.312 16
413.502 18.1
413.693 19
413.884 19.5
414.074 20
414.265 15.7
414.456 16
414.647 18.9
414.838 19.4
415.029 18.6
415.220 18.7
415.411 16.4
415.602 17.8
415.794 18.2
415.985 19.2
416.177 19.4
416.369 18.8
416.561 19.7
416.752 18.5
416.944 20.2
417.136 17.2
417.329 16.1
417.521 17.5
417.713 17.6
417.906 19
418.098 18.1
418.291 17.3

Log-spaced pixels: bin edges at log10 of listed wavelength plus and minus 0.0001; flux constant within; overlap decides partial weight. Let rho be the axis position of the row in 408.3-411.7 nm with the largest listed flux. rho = 408.769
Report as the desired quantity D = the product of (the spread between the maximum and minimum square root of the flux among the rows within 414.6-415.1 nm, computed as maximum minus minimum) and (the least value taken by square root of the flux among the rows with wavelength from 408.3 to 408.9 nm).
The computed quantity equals 0.4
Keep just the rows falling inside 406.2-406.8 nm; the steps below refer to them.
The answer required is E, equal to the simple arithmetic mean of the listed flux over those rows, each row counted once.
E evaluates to 15.0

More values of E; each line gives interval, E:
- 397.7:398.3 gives 16.0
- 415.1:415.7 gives 17.6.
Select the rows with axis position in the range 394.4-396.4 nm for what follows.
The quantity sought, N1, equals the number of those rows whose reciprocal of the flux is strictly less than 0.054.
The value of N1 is 0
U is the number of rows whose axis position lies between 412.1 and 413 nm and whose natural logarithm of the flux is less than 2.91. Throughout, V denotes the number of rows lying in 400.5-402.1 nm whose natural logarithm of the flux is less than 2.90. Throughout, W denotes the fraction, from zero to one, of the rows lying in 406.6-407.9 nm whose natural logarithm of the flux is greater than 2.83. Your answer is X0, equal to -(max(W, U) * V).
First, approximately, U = 0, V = 8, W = 0.29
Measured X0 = -2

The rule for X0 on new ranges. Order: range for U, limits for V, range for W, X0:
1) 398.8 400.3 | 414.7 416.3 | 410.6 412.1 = -16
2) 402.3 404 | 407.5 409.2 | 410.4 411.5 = -20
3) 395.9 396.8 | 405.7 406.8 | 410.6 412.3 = -20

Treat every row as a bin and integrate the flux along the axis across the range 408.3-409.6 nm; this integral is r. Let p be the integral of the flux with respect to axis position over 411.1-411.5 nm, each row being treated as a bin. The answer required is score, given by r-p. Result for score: 18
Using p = 8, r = 26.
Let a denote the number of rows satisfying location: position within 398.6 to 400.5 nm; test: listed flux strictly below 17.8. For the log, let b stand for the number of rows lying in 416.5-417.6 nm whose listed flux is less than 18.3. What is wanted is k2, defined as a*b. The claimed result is 24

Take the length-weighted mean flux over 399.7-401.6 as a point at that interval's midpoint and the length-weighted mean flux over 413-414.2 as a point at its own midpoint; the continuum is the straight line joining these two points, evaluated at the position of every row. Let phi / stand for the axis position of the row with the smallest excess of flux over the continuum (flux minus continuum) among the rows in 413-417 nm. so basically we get 414.265 nm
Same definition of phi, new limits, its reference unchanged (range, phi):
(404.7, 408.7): 406.329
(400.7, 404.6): 404.462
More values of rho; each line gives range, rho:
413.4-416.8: 414.074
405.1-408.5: 406.891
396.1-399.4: 397.995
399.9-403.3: 402.604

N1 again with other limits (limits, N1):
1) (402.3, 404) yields 3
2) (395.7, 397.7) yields 0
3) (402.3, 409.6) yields 13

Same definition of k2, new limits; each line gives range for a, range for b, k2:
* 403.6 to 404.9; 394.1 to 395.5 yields 24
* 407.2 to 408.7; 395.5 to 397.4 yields 50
